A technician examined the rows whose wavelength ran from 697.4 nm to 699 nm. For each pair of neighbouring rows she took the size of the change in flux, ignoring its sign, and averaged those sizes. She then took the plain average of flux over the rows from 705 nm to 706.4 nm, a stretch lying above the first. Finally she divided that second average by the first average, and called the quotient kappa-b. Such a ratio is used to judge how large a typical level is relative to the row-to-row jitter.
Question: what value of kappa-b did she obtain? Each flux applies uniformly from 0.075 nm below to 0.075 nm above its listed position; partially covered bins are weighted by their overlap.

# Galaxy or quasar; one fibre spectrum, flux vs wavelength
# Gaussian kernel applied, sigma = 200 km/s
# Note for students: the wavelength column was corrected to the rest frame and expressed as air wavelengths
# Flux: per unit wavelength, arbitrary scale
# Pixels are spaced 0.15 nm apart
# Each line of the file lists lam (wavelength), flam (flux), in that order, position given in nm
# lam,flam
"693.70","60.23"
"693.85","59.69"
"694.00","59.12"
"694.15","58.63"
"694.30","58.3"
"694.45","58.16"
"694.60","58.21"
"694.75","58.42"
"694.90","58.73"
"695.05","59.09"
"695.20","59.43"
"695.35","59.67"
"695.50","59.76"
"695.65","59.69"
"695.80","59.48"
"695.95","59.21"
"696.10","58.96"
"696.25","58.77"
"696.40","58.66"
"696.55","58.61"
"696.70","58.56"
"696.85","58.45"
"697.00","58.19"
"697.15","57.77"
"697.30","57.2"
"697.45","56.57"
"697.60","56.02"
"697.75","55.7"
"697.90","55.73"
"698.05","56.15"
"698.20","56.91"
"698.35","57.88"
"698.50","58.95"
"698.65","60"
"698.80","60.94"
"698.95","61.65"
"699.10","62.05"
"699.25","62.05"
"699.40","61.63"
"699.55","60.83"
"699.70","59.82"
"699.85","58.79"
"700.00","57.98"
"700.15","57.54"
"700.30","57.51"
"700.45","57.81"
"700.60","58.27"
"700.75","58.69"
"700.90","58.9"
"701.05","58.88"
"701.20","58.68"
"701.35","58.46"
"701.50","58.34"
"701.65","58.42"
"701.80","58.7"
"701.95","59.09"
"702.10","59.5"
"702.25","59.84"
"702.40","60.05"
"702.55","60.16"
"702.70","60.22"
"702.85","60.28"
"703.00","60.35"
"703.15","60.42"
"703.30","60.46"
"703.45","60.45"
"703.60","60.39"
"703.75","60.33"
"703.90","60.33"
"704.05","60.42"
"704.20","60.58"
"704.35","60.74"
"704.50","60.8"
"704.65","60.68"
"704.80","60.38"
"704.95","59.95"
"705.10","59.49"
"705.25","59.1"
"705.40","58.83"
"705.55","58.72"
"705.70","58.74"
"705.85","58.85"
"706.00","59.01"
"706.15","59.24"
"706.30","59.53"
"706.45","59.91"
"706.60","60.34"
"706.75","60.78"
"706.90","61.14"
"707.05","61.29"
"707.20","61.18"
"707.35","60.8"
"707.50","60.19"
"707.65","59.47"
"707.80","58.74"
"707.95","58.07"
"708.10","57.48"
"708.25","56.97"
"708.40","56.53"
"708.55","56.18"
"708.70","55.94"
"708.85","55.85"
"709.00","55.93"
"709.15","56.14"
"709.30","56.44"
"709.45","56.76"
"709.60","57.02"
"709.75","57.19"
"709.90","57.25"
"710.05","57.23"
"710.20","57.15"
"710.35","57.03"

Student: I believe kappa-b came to 87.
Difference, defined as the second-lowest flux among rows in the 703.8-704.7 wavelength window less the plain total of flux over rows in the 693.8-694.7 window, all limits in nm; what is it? -292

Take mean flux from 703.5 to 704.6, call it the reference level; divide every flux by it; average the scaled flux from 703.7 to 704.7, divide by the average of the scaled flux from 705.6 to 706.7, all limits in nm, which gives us 1.02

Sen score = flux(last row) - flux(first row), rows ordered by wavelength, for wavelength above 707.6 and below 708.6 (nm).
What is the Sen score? -3.3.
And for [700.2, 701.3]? 1.2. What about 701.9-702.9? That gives 1.2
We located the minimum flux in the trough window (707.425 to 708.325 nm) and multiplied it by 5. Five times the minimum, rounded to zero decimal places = 285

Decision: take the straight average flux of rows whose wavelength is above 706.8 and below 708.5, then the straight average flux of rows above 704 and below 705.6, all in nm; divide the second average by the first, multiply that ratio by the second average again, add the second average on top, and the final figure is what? 121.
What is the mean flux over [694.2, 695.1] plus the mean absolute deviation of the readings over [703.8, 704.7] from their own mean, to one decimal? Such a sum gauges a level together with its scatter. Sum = 58.6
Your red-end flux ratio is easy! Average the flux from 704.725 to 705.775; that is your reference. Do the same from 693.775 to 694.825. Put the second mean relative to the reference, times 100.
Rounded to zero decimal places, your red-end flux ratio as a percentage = 99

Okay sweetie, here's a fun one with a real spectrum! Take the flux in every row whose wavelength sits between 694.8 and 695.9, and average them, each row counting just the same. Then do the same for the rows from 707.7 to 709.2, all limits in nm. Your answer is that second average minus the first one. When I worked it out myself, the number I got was -3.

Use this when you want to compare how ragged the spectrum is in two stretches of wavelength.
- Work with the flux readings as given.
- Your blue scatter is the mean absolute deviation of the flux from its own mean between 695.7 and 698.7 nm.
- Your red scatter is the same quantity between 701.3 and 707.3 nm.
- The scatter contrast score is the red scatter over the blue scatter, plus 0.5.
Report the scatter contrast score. 1.1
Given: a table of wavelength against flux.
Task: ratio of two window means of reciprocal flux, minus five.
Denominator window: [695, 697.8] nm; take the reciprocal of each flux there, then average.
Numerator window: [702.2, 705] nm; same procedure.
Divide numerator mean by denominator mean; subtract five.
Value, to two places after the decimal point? -4.03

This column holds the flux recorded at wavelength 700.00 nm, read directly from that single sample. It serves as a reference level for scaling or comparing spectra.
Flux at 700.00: 57.98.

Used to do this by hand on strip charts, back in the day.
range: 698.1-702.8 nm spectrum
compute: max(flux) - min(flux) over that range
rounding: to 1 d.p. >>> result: 5.1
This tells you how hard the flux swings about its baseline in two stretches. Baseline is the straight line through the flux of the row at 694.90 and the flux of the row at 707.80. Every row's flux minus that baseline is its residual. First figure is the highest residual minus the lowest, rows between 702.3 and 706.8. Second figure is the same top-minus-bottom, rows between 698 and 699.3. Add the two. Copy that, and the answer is 8.0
